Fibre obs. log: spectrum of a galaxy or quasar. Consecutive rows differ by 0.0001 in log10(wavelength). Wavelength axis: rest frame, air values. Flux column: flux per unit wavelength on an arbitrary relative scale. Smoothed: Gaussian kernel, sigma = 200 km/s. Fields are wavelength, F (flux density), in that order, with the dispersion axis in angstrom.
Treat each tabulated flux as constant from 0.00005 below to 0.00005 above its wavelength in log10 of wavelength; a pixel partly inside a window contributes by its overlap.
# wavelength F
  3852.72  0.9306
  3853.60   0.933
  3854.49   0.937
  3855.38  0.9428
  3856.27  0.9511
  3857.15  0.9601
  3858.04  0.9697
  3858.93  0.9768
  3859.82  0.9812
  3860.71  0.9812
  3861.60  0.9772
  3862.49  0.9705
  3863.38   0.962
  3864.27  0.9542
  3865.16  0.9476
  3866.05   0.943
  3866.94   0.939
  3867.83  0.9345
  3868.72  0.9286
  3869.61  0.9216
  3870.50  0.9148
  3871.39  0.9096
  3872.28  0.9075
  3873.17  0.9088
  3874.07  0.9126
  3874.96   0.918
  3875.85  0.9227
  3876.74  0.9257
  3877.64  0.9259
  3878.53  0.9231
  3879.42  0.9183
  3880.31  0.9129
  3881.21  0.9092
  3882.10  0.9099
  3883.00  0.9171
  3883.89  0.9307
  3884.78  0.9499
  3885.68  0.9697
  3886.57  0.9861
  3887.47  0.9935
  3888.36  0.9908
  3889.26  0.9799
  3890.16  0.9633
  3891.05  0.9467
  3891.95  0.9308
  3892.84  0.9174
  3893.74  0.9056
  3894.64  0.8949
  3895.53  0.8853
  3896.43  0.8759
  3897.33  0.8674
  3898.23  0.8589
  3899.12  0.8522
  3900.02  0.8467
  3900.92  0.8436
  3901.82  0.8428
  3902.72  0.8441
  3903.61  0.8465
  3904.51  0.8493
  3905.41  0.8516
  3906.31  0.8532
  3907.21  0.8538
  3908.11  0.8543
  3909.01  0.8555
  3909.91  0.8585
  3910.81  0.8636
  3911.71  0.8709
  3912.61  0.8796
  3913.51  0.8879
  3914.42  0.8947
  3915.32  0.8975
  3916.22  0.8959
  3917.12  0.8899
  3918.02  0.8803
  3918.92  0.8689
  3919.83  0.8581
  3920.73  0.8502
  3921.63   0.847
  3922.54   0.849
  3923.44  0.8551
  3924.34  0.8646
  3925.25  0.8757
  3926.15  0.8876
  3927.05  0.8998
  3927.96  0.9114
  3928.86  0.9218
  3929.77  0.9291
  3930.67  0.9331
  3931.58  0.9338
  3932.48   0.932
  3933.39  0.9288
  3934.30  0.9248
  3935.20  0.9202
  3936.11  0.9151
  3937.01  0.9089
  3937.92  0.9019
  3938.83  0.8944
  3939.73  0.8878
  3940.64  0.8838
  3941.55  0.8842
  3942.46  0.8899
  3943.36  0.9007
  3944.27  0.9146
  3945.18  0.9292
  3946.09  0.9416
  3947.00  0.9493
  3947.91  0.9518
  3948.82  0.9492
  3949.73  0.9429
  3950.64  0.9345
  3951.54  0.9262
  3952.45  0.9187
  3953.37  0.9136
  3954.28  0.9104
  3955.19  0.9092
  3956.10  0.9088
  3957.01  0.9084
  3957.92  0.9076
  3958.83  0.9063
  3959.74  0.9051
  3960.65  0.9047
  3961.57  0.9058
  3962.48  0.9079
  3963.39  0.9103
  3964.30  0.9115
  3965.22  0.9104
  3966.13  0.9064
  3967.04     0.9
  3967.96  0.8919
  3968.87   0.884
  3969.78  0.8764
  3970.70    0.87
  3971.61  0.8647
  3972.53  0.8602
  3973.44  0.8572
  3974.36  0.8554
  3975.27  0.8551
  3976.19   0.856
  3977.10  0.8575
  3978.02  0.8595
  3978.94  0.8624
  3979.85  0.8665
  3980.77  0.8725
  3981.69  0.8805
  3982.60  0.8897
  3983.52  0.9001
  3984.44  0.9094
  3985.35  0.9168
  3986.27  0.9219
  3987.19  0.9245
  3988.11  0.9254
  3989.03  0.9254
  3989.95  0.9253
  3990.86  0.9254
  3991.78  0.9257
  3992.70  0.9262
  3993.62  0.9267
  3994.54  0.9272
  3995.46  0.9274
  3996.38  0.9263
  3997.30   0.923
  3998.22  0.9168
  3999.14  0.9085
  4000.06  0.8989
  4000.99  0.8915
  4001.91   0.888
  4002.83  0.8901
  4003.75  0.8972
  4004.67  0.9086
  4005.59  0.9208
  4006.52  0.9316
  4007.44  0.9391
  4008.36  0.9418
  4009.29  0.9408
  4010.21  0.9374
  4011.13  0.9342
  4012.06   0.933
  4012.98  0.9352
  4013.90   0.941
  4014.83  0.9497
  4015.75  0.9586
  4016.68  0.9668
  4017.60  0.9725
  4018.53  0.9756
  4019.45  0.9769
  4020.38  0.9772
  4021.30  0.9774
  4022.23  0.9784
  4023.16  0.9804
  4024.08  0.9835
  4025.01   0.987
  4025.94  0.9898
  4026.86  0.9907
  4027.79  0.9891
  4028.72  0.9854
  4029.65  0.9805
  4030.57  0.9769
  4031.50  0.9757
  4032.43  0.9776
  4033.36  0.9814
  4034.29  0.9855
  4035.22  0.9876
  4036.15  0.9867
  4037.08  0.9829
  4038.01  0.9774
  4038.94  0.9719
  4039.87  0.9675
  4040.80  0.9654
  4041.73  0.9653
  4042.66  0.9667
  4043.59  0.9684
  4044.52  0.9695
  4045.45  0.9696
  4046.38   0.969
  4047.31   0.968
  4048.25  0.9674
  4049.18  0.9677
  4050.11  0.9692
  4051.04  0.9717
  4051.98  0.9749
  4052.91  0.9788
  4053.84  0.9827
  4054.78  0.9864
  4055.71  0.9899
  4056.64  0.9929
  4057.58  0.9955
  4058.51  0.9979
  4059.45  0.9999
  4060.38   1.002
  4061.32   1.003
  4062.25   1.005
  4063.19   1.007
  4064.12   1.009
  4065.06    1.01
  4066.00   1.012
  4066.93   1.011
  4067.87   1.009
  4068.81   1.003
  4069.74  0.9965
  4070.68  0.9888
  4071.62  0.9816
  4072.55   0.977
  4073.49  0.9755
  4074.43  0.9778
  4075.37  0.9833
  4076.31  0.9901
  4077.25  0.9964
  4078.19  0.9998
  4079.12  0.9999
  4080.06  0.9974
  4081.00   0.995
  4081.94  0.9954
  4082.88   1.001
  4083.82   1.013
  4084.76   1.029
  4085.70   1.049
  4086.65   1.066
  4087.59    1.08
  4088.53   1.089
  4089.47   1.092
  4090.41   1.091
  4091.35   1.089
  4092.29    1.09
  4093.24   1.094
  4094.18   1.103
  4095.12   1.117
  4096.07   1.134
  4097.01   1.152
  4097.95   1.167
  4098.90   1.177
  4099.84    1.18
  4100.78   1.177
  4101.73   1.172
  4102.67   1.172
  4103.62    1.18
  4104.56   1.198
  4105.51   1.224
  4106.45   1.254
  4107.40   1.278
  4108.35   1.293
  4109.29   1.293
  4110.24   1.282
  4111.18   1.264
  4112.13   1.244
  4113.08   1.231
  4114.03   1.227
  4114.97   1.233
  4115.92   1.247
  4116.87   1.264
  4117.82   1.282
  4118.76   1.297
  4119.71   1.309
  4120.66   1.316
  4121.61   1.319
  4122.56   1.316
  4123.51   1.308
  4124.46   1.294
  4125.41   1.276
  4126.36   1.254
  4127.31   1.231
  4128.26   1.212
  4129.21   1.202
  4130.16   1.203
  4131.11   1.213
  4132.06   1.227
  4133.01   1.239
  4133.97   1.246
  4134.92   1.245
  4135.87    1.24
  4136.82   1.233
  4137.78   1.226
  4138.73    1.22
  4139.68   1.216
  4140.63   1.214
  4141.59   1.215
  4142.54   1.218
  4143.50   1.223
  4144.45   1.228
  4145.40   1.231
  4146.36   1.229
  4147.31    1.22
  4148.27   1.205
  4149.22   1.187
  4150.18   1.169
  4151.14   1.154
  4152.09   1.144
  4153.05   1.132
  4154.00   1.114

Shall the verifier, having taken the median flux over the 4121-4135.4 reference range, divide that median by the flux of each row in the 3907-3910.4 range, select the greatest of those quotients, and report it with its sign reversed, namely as -1.5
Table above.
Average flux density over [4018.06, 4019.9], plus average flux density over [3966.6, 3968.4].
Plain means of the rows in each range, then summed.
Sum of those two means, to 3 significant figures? 1.87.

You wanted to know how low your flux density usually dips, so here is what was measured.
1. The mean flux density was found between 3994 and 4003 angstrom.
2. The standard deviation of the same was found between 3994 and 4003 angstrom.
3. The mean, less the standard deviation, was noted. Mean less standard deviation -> 0.89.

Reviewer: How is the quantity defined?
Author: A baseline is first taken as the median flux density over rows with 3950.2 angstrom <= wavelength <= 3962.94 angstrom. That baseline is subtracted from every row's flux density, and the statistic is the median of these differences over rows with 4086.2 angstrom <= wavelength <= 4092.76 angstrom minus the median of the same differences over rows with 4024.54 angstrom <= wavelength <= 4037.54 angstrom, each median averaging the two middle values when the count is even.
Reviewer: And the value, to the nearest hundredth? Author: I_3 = 0.10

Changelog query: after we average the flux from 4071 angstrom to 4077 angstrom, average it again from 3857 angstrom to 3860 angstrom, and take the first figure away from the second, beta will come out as -0.01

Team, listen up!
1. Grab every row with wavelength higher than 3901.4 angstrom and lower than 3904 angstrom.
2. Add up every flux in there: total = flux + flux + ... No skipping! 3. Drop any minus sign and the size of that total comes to 2.5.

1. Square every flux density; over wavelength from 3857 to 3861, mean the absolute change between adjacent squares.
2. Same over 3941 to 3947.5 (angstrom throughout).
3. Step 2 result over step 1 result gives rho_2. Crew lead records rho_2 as 1.9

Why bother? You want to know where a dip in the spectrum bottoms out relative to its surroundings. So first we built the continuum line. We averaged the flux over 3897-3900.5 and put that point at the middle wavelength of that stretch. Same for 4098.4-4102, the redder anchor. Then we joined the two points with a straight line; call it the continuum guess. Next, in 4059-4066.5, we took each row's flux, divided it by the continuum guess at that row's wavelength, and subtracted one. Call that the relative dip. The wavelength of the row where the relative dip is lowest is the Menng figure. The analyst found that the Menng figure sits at 4059.45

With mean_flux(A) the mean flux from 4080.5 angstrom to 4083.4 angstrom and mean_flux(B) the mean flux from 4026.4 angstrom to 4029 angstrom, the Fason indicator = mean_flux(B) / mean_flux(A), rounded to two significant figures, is 0.99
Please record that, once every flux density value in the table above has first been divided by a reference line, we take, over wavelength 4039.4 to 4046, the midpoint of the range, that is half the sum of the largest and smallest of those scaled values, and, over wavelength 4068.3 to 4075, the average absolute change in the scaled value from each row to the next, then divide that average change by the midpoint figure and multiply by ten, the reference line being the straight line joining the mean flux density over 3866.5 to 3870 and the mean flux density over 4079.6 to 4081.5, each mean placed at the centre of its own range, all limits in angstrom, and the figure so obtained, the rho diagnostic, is 0.053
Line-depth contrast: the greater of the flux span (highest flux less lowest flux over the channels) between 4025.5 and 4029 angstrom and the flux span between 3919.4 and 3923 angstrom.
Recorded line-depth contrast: 0.011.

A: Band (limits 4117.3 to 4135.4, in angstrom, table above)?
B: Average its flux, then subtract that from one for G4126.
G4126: -0.26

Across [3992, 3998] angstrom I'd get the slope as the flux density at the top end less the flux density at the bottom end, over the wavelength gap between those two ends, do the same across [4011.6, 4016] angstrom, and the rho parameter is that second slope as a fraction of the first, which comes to -10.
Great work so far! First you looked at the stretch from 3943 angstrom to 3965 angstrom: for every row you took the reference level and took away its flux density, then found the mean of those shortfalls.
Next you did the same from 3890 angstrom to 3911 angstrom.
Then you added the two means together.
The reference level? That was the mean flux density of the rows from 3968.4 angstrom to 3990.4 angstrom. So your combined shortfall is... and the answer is -0.02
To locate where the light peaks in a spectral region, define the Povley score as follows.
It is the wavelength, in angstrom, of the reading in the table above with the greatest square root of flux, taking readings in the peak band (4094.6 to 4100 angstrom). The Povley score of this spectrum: 4099.84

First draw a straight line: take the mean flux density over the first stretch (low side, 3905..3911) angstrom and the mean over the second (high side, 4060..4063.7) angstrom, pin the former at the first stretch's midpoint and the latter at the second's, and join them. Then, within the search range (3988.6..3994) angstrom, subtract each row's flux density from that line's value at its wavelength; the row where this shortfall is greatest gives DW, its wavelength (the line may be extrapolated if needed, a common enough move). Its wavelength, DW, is 3993.62 angstrom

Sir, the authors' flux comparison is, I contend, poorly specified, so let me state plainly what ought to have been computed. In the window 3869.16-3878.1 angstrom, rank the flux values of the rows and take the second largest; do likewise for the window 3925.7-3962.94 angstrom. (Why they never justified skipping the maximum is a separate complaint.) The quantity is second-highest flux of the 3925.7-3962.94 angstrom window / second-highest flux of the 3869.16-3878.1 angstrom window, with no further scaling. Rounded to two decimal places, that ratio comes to 1.03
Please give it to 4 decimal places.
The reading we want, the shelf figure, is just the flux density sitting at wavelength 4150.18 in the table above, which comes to 1.1690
